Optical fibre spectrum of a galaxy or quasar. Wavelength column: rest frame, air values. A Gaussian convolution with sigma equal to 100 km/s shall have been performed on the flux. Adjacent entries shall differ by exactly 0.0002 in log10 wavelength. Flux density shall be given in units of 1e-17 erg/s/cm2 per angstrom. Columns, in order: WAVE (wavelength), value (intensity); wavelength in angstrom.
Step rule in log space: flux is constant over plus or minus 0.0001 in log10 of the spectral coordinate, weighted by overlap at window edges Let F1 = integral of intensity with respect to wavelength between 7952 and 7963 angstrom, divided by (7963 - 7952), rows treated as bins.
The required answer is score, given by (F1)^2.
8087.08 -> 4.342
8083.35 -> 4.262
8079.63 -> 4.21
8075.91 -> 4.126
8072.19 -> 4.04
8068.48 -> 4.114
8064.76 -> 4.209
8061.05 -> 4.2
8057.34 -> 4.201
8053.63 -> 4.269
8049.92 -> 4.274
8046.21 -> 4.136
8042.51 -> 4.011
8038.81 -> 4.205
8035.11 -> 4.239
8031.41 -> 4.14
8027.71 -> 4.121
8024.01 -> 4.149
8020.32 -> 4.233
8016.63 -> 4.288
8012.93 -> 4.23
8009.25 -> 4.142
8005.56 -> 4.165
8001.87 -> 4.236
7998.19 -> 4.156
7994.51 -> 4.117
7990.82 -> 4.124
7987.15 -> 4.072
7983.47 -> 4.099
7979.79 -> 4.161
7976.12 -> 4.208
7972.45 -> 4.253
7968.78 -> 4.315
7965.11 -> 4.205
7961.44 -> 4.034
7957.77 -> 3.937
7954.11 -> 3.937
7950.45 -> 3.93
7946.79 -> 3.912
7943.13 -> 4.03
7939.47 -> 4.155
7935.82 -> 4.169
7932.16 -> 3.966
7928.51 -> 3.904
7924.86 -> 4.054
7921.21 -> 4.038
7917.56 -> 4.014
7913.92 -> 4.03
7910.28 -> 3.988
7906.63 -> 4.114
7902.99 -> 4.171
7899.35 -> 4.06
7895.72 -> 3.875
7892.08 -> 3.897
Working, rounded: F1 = 3.97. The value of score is 15.7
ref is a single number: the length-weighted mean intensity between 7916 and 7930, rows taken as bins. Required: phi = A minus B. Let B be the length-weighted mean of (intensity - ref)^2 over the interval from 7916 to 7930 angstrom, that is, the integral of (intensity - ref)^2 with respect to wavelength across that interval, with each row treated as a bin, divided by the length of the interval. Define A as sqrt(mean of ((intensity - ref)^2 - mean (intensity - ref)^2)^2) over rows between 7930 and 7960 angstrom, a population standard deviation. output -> 0.01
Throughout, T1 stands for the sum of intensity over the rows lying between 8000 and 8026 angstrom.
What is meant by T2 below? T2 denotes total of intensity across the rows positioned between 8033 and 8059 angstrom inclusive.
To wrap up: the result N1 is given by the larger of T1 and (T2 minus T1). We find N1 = 29.4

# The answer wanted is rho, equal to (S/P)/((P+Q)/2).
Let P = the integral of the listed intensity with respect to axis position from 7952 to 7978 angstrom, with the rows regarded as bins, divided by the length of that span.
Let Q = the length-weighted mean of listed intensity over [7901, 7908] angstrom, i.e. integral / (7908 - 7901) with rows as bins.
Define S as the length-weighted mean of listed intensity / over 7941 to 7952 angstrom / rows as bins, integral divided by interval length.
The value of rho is 0.232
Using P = 4.13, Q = 4.14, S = 3.96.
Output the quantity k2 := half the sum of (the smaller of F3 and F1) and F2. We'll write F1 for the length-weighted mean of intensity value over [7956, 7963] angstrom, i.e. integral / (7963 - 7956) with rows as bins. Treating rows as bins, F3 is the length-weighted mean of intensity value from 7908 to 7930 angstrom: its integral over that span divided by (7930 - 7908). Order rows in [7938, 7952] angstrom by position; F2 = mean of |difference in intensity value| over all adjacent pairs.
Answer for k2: 2.03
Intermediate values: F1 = 3.98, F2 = 0.087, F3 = 4.01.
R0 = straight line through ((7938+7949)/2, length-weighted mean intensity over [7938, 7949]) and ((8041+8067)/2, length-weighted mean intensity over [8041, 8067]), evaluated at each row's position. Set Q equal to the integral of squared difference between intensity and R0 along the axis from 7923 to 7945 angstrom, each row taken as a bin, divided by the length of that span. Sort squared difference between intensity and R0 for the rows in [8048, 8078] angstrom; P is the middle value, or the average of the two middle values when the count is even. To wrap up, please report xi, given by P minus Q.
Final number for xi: -0.002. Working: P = 0.0078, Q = 0.0097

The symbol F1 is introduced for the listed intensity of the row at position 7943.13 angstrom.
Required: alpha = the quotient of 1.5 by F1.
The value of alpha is 0.372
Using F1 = 4.03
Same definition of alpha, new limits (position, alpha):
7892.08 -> 0.385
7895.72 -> 0.387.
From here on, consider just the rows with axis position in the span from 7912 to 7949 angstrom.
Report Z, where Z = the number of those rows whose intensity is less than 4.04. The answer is 7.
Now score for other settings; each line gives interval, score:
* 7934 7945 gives 17.0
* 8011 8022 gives 18.1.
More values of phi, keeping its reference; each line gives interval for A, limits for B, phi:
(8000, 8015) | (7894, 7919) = 0.01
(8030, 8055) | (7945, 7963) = 0.02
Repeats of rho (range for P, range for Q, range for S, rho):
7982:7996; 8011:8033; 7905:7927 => 0.237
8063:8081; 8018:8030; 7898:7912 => 0.237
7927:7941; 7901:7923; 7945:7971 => 0.246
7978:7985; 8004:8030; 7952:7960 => 0.230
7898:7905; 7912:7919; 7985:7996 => 0.245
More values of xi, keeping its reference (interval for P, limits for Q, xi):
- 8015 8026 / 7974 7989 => 0.002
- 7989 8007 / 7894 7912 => -0.014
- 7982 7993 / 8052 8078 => -0.007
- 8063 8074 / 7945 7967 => -0.003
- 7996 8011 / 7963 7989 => -0.018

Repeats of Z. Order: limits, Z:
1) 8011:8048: 1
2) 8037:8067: 1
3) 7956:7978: 2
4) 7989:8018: 0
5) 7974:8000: 0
